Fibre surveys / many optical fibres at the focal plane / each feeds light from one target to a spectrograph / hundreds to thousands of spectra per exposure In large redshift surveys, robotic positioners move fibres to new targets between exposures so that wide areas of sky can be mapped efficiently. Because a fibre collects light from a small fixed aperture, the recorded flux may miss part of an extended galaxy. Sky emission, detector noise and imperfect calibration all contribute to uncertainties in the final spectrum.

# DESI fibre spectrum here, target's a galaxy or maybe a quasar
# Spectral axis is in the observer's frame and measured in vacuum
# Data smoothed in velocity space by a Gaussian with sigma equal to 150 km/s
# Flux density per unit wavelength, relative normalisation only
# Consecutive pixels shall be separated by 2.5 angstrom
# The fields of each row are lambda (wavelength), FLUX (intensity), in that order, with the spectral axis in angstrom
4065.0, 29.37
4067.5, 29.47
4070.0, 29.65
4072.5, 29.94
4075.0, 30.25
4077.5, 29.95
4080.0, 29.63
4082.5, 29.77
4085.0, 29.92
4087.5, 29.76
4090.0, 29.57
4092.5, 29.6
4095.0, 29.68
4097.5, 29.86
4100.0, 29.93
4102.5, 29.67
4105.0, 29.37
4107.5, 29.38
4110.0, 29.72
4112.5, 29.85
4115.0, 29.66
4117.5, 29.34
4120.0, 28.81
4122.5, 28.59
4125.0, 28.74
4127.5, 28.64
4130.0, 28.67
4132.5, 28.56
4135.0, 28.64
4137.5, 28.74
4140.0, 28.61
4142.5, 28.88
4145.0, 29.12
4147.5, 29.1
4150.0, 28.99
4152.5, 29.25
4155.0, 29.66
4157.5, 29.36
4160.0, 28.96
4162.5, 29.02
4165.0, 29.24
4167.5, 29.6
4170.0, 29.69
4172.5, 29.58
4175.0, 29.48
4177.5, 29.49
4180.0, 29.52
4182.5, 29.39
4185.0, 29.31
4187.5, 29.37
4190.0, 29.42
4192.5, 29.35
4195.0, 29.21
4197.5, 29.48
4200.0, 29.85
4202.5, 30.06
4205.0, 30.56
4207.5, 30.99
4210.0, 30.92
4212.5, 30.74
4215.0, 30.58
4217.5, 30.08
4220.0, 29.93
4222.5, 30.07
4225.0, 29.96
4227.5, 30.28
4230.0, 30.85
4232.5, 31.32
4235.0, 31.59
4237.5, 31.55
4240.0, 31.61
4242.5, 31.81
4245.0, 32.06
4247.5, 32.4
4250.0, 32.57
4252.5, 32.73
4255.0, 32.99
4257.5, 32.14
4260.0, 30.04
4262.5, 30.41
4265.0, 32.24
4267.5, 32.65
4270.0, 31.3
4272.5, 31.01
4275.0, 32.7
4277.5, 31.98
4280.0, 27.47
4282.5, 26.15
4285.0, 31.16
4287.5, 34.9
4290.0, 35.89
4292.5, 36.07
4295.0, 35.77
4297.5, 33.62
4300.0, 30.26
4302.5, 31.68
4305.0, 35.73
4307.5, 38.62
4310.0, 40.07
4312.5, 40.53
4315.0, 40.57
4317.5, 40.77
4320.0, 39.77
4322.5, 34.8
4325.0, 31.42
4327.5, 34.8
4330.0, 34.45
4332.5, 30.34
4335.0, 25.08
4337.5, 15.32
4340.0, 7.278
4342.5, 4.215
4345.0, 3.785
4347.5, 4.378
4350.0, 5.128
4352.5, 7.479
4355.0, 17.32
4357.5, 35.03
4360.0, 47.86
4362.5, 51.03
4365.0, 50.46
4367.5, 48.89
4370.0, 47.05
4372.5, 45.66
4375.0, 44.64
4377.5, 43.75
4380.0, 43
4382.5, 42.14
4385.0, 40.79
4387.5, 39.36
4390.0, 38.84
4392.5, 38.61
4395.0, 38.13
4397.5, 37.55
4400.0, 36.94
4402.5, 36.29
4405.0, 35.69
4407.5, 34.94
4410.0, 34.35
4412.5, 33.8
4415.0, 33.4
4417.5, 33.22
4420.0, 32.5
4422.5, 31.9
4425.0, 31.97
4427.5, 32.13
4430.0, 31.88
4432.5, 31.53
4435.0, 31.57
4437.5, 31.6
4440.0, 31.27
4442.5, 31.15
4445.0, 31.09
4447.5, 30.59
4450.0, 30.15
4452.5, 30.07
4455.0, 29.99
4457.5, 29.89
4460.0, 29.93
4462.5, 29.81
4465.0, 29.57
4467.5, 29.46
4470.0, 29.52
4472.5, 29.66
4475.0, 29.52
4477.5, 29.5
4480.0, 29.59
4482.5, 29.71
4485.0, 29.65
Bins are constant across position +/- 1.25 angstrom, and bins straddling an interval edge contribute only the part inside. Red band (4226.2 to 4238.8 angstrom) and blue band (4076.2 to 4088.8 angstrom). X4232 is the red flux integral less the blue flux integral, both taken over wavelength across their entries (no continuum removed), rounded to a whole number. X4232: 16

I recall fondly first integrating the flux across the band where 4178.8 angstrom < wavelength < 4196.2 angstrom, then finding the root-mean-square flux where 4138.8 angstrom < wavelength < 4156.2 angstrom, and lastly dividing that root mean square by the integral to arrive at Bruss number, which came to 0.057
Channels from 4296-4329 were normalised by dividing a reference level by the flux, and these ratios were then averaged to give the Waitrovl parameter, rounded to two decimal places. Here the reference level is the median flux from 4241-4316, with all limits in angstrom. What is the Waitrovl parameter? 0.90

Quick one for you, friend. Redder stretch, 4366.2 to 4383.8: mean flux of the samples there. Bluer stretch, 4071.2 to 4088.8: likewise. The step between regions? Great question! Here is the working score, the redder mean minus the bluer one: 15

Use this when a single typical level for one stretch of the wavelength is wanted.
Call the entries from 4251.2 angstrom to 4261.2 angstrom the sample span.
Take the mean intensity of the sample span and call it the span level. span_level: 32.0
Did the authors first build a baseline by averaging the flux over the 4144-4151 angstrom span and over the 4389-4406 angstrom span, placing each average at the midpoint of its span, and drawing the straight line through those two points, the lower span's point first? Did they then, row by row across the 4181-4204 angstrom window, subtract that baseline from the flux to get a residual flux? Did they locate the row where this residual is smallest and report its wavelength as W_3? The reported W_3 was 4195.0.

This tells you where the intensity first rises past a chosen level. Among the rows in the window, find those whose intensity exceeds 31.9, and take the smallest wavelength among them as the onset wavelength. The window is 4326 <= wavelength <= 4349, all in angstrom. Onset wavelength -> 4327.5 angstrom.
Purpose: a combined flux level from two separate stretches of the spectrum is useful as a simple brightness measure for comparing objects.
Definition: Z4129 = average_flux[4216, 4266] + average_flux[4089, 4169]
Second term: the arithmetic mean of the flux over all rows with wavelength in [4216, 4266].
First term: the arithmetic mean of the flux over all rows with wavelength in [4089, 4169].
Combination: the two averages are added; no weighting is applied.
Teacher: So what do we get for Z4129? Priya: 60.5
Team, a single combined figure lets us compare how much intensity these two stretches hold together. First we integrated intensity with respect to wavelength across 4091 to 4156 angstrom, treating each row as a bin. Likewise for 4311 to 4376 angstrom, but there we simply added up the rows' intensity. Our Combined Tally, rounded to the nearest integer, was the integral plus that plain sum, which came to 2686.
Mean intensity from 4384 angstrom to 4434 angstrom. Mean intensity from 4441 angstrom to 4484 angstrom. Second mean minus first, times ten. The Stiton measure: -52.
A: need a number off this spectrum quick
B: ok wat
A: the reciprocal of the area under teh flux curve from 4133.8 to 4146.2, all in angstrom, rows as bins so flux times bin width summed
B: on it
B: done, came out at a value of 0.0028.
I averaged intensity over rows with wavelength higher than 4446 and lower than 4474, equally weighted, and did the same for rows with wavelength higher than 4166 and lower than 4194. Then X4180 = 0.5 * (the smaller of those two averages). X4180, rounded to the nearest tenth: 14.7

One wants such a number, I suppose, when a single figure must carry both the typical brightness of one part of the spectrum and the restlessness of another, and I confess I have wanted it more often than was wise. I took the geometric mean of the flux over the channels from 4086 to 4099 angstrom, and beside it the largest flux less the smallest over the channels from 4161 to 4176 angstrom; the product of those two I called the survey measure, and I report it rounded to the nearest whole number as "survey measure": 20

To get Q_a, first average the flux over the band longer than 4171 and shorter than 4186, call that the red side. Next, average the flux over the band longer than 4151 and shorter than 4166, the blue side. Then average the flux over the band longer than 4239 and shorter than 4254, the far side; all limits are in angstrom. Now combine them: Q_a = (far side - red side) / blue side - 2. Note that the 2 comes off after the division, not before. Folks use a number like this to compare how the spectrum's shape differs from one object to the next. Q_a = -1.91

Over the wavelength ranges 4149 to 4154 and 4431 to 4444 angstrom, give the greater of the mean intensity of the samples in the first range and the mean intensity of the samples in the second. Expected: 31.4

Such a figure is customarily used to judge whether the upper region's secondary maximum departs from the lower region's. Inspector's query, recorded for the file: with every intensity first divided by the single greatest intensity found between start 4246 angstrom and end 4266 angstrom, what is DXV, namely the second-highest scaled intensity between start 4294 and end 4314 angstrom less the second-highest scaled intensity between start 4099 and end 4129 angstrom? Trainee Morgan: 0.31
